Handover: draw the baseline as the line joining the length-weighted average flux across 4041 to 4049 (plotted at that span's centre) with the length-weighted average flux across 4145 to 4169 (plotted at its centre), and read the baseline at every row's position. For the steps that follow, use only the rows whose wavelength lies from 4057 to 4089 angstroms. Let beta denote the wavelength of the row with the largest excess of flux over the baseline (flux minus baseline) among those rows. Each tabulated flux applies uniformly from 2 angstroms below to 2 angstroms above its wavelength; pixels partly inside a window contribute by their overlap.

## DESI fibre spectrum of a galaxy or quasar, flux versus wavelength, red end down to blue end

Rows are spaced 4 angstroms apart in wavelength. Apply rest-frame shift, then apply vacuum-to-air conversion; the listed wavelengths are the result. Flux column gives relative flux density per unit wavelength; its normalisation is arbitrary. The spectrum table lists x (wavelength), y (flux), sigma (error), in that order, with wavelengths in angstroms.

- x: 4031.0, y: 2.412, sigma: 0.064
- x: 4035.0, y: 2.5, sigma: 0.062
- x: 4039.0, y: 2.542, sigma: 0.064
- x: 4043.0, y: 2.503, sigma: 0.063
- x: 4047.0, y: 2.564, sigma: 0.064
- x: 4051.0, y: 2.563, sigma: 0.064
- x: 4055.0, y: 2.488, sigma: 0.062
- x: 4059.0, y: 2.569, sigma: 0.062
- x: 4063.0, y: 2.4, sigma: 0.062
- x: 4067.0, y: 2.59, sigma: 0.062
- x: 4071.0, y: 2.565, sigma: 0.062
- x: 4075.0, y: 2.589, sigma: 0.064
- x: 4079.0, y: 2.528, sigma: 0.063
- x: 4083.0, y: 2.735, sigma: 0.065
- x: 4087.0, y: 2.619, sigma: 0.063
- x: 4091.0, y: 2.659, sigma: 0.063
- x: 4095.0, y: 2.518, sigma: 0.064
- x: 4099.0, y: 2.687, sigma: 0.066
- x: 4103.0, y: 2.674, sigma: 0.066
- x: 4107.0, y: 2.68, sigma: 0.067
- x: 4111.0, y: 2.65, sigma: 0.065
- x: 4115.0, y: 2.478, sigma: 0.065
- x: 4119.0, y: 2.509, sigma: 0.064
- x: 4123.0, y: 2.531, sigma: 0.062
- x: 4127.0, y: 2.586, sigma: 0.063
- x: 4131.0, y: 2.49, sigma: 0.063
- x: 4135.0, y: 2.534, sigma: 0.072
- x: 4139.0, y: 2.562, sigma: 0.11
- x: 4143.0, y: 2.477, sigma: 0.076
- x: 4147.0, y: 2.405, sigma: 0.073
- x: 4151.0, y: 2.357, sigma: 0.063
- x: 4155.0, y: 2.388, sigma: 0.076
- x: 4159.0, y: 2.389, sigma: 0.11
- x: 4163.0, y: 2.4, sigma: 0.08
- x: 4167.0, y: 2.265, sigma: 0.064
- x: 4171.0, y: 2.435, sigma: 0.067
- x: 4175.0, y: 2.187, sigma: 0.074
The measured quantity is 4083.0 angstroms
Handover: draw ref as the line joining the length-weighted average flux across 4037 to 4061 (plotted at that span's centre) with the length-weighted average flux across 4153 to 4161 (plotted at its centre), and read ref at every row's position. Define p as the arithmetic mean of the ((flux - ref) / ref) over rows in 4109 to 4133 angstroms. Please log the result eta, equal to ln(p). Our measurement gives -3.2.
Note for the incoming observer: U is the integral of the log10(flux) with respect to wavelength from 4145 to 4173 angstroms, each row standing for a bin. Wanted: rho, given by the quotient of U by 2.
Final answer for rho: 5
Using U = 11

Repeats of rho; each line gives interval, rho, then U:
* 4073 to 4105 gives 7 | 13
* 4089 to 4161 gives 15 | 29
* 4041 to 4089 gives 10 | 20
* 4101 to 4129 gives 6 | 12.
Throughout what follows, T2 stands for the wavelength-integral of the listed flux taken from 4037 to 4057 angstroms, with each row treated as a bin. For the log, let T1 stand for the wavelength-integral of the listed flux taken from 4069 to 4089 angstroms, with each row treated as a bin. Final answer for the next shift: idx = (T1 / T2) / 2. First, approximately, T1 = 52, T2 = 50.64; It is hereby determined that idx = 0.51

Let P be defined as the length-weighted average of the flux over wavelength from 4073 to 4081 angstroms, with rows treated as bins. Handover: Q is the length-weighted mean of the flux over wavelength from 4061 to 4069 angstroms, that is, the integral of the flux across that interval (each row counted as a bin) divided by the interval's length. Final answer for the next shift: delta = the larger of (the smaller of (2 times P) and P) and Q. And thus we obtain 2.56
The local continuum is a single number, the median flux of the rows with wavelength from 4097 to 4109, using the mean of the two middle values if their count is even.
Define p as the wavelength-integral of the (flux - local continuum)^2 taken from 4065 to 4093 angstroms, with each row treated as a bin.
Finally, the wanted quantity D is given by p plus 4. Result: 4.2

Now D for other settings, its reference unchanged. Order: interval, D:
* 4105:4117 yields 4.2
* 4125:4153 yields 5.2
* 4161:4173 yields 5.2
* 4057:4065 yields 4.4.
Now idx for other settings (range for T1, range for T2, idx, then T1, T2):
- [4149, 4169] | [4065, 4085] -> 0.45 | 47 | 52.03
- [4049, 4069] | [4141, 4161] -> 0.52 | 50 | 48.06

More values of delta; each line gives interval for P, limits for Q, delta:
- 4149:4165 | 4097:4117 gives 2.63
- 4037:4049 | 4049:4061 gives 2.54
